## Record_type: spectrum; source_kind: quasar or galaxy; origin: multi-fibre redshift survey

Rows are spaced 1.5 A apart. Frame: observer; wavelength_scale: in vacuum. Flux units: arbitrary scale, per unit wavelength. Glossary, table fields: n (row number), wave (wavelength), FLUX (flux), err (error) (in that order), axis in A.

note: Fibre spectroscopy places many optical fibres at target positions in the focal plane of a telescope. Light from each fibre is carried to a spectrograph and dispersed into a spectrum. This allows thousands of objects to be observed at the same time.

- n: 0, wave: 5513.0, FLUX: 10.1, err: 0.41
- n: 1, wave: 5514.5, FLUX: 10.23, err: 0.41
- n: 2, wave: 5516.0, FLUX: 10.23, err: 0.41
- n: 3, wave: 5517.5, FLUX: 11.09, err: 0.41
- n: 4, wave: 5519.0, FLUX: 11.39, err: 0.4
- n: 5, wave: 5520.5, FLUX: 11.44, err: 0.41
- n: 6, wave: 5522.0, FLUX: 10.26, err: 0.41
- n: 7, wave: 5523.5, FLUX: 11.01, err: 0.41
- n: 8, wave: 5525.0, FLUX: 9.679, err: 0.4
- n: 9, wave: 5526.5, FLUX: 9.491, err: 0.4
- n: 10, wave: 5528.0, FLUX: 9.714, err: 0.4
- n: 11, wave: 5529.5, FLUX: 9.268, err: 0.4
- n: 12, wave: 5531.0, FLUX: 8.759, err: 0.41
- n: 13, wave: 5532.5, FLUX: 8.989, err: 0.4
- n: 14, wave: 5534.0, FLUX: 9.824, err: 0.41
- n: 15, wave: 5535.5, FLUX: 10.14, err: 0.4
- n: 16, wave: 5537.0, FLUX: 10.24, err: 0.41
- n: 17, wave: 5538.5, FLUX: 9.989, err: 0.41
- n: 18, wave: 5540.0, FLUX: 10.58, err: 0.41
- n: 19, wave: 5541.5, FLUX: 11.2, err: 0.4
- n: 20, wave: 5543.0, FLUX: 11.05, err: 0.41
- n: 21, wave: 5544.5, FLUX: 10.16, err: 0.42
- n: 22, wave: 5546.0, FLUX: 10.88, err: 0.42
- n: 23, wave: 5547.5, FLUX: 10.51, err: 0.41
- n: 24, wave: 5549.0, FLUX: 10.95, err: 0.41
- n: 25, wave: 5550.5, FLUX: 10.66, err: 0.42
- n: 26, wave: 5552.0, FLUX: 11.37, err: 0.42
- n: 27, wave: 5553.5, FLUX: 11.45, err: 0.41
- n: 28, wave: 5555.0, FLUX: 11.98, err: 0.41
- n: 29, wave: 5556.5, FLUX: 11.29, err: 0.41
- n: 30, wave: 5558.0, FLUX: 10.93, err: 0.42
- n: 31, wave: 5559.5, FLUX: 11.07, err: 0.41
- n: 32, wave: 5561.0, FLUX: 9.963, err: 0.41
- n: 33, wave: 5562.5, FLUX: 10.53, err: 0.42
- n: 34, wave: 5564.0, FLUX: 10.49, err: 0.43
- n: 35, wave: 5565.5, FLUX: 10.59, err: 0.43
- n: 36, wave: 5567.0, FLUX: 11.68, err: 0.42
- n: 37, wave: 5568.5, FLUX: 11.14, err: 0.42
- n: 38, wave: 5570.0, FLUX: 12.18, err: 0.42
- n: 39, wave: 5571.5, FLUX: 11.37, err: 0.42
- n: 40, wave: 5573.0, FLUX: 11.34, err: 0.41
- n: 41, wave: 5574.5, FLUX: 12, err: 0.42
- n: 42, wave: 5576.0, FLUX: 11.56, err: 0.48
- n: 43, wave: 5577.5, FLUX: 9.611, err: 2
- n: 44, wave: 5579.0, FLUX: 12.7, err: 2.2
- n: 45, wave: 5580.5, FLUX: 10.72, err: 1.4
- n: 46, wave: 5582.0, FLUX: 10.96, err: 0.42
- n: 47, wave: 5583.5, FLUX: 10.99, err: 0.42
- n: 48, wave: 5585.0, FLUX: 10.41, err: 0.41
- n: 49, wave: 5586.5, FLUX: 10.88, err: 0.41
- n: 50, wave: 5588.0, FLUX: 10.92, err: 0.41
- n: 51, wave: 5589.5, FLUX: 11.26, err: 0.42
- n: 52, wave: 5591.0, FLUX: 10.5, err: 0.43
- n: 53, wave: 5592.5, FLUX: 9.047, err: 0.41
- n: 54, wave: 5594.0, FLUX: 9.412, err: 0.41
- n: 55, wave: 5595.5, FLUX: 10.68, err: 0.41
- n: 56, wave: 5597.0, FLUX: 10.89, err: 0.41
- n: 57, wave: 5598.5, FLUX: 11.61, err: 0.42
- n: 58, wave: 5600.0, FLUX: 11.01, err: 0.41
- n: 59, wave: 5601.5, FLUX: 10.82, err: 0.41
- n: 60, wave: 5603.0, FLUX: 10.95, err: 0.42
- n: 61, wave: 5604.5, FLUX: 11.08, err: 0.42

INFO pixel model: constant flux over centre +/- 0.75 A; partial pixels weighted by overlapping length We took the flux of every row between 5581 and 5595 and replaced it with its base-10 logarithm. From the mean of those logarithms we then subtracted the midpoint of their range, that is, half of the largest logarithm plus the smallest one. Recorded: 0.016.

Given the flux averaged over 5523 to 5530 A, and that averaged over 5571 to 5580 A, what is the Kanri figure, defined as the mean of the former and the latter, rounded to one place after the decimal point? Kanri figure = 10.6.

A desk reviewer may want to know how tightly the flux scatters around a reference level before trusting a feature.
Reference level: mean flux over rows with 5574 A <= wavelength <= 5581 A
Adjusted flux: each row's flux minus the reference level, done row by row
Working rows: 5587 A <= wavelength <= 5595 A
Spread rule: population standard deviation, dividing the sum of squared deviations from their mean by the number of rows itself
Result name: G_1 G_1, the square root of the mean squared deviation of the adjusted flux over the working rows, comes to 0.86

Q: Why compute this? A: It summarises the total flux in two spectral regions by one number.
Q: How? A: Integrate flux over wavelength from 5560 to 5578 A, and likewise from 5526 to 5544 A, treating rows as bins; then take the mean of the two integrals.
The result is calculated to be 189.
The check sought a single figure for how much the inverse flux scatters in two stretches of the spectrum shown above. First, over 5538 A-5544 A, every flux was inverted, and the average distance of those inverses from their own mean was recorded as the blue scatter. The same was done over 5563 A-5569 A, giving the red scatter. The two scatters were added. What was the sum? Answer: 0.0073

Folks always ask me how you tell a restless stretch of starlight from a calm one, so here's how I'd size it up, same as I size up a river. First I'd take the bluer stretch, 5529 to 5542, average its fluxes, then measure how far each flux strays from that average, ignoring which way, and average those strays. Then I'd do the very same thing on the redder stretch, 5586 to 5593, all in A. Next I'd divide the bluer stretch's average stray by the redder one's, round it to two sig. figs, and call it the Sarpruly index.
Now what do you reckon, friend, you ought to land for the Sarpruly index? 1.0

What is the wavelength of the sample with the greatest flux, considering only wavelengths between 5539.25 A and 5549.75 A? 5541.5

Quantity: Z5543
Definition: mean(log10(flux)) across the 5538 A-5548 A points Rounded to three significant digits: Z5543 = 1.03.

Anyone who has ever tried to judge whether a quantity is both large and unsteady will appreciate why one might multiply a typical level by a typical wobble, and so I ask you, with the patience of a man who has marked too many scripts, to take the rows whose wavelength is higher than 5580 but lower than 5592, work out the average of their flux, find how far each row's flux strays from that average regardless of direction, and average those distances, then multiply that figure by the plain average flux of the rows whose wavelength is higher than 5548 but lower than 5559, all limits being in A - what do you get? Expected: 2.4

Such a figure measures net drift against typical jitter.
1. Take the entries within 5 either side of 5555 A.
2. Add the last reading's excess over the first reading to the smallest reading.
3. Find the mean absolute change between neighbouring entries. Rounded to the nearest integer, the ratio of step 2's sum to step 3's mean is 26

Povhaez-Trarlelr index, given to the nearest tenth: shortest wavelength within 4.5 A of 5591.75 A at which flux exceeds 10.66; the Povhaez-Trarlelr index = 5588.0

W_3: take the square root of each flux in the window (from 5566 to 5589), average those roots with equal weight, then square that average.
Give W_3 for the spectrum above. 11.2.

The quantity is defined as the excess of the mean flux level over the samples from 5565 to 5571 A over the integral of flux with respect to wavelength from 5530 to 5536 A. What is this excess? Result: -45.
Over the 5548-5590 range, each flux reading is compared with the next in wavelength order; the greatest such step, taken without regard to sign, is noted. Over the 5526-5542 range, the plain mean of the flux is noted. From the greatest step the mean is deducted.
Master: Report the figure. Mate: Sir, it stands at -6.7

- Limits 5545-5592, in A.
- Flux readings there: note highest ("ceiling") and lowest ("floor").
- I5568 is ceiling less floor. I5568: 3.1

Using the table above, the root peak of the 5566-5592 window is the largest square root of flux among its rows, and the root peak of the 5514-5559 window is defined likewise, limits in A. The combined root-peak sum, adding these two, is 7.02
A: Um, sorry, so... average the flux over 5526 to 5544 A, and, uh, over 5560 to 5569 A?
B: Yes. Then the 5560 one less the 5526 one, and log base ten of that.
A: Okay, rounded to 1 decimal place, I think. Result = -0.1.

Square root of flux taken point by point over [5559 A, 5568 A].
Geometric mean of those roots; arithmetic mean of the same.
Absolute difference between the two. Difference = 0.001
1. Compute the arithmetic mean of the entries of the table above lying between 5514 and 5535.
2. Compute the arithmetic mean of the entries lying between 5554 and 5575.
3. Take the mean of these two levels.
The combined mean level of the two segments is 10.6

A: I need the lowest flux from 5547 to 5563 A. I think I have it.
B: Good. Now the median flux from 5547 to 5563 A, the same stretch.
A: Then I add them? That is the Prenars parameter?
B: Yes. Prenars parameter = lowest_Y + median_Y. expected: 20.9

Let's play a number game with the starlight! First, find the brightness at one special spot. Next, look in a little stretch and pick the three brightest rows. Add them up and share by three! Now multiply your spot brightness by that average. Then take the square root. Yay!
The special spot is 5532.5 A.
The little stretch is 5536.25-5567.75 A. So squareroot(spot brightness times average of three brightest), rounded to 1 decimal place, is 10.3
